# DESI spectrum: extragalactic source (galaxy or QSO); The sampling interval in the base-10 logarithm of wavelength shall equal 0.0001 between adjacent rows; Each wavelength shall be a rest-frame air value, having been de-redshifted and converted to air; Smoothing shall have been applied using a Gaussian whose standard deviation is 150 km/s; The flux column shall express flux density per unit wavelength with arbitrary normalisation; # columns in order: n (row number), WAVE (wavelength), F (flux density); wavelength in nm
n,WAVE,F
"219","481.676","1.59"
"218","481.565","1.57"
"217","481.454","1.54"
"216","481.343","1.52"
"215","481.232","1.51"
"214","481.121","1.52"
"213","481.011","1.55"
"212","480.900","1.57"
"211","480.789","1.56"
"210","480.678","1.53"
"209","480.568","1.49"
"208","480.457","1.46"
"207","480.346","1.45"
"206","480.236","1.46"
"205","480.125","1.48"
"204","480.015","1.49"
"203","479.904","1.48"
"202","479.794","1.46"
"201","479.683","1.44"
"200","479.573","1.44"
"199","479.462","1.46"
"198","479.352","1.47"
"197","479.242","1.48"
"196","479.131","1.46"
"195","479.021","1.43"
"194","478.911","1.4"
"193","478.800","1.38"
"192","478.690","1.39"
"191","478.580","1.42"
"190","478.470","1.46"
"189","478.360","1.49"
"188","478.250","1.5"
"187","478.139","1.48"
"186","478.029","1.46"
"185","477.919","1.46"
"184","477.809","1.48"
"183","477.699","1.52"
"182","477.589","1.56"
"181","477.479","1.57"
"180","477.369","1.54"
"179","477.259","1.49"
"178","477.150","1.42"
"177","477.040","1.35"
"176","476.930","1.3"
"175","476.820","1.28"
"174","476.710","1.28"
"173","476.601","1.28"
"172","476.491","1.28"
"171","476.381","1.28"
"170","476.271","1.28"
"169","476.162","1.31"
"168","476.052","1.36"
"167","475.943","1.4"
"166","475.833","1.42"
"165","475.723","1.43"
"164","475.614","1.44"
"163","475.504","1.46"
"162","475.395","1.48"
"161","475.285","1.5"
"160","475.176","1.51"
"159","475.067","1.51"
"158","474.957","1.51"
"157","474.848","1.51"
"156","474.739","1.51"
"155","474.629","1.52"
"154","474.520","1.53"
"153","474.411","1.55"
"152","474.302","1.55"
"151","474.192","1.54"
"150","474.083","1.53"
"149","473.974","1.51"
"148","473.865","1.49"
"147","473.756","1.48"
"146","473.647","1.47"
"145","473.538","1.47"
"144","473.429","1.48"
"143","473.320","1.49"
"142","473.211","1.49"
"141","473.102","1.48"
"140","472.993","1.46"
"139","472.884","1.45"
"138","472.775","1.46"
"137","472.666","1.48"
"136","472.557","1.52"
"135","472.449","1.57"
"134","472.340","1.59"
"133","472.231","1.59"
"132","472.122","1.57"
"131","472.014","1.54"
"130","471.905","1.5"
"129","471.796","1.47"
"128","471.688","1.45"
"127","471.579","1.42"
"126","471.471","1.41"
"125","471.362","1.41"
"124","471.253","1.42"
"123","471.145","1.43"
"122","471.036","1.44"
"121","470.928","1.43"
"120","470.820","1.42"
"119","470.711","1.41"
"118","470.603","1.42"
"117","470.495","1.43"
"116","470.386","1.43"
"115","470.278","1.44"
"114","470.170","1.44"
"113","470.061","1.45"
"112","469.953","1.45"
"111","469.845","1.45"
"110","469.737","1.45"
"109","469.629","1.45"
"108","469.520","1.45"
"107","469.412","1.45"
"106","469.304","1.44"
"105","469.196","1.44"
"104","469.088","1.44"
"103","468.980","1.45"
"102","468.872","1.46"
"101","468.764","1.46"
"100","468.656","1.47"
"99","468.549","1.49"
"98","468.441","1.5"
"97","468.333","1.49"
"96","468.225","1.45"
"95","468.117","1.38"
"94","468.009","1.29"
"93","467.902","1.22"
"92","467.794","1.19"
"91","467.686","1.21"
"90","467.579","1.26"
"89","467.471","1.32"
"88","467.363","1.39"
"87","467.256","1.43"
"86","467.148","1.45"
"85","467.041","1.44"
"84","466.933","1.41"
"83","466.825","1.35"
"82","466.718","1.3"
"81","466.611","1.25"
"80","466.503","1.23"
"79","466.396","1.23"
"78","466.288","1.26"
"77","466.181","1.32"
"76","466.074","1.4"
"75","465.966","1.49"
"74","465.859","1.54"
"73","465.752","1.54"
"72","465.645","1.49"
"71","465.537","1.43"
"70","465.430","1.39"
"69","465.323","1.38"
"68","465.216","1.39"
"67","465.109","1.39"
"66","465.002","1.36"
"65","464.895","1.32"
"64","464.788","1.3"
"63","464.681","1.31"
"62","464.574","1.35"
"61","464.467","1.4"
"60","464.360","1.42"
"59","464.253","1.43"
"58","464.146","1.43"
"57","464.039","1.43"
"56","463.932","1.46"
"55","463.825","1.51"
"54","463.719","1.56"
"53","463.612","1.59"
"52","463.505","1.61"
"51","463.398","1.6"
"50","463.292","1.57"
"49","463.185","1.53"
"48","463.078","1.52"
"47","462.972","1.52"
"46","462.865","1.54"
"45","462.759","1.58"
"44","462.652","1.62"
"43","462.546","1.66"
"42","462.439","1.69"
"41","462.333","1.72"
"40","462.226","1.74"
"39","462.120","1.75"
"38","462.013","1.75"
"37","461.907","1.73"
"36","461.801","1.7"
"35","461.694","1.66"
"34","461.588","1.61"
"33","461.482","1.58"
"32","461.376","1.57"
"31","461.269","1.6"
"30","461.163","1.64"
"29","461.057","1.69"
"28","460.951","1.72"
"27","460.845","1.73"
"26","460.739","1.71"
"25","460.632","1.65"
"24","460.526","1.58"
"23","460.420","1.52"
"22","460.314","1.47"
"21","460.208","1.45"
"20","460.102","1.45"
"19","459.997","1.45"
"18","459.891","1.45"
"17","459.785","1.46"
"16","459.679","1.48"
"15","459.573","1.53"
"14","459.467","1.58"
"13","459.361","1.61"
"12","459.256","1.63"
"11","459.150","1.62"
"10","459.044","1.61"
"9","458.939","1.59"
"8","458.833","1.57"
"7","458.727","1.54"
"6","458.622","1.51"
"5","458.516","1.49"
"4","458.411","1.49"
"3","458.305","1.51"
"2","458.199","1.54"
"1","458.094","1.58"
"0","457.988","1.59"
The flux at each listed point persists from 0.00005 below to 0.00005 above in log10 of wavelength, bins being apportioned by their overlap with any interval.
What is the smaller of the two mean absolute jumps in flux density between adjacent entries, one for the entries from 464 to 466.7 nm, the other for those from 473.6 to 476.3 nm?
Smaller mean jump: 0.015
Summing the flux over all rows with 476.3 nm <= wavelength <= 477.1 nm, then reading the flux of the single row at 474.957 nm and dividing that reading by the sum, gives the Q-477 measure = 0.167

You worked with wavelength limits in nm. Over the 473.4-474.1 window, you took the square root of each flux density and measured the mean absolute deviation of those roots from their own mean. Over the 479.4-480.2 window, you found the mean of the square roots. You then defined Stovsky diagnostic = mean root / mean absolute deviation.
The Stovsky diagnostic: 173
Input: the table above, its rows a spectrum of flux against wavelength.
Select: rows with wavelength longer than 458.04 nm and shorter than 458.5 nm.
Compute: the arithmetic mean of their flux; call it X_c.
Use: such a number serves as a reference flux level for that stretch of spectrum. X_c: 1.53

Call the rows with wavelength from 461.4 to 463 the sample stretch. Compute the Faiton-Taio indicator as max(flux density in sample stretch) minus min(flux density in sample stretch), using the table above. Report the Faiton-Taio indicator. 0.23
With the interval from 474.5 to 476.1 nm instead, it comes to 0.17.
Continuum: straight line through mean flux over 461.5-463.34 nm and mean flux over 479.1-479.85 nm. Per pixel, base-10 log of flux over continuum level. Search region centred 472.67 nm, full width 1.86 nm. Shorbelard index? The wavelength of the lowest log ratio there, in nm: 472.884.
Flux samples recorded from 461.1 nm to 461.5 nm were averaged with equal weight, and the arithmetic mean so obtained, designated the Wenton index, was 1.60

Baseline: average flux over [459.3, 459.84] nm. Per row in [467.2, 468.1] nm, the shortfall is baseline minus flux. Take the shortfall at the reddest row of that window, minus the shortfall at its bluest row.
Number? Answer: 0.14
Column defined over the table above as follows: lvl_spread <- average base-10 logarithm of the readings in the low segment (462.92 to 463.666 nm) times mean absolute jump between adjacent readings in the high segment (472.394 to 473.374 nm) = 0.0039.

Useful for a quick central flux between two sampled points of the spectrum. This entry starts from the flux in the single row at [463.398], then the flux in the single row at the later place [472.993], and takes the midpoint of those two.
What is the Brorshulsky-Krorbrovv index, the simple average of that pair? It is 1.53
